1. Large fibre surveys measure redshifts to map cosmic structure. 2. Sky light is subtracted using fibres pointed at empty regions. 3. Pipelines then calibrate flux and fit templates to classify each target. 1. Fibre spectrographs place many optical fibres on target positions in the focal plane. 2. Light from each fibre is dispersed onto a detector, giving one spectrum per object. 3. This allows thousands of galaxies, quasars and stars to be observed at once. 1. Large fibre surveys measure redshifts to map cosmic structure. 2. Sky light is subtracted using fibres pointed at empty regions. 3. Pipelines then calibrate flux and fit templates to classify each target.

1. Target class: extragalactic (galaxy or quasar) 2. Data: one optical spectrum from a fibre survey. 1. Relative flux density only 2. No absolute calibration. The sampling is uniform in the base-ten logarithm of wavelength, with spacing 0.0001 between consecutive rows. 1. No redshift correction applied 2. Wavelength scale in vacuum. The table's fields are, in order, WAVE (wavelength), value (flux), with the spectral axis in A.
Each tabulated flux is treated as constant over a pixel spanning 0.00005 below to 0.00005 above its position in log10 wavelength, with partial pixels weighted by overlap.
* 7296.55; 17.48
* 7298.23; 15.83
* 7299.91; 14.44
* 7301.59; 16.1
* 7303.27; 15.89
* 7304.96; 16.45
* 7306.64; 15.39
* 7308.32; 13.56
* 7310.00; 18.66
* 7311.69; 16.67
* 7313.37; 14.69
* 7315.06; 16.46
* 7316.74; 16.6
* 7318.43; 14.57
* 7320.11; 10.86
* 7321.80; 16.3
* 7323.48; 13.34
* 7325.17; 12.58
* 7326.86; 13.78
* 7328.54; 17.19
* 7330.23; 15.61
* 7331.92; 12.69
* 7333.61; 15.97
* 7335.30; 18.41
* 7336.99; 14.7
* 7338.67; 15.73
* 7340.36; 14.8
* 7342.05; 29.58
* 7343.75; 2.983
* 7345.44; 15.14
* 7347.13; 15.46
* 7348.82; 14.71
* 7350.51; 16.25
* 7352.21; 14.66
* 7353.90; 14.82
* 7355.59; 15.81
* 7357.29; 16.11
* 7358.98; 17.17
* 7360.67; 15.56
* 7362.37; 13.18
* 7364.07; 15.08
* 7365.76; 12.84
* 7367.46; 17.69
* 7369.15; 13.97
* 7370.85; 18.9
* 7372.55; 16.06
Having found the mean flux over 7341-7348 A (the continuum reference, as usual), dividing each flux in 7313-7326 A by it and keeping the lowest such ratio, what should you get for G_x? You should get 0.69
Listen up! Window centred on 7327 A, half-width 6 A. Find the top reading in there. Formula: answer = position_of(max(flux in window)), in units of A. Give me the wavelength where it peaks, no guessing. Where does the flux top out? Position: 7328.54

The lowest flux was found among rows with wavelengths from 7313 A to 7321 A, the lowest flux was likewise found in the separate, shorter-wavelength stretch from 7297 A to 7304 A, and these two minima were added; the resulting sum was 25.3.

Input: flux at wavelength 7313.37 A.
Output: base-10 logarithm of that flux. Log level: 1.17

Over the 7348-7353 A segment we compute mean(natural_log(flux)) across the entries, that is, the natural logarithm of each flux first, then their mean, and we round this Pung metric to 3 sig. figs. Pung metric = 2.72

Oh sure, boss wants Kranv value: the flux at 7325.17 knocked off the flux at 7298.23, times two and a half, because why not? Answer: 8.1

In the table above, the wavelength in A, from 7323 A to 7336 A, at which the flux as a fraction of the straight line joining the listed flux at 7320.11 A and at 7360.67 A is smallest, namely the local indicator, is 7331.92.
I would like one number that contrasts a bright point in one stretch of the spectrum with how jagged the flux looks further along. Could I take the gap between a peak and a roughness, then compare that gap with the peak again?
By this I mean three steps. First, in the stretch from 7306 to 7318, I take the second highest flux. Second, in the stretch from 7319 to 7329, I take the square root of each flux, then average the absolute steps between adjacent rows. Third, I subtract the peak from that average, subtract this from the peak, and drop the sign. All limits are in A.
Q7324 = 33.0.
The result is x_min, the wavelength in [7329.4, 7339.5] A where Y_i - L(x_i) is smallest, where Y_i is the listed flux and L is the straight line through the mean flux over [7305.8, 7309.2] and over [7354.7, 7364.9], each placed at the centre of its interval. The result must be 7331.92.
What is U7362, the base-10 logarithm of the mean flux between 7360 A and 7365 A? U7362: 1.16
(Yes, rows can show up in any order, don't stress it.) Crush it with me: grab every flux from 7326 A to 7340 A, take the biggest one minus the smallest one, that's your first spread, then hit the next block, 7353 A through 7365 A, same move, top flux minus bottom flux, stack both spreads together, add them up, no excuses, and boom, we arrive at 10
